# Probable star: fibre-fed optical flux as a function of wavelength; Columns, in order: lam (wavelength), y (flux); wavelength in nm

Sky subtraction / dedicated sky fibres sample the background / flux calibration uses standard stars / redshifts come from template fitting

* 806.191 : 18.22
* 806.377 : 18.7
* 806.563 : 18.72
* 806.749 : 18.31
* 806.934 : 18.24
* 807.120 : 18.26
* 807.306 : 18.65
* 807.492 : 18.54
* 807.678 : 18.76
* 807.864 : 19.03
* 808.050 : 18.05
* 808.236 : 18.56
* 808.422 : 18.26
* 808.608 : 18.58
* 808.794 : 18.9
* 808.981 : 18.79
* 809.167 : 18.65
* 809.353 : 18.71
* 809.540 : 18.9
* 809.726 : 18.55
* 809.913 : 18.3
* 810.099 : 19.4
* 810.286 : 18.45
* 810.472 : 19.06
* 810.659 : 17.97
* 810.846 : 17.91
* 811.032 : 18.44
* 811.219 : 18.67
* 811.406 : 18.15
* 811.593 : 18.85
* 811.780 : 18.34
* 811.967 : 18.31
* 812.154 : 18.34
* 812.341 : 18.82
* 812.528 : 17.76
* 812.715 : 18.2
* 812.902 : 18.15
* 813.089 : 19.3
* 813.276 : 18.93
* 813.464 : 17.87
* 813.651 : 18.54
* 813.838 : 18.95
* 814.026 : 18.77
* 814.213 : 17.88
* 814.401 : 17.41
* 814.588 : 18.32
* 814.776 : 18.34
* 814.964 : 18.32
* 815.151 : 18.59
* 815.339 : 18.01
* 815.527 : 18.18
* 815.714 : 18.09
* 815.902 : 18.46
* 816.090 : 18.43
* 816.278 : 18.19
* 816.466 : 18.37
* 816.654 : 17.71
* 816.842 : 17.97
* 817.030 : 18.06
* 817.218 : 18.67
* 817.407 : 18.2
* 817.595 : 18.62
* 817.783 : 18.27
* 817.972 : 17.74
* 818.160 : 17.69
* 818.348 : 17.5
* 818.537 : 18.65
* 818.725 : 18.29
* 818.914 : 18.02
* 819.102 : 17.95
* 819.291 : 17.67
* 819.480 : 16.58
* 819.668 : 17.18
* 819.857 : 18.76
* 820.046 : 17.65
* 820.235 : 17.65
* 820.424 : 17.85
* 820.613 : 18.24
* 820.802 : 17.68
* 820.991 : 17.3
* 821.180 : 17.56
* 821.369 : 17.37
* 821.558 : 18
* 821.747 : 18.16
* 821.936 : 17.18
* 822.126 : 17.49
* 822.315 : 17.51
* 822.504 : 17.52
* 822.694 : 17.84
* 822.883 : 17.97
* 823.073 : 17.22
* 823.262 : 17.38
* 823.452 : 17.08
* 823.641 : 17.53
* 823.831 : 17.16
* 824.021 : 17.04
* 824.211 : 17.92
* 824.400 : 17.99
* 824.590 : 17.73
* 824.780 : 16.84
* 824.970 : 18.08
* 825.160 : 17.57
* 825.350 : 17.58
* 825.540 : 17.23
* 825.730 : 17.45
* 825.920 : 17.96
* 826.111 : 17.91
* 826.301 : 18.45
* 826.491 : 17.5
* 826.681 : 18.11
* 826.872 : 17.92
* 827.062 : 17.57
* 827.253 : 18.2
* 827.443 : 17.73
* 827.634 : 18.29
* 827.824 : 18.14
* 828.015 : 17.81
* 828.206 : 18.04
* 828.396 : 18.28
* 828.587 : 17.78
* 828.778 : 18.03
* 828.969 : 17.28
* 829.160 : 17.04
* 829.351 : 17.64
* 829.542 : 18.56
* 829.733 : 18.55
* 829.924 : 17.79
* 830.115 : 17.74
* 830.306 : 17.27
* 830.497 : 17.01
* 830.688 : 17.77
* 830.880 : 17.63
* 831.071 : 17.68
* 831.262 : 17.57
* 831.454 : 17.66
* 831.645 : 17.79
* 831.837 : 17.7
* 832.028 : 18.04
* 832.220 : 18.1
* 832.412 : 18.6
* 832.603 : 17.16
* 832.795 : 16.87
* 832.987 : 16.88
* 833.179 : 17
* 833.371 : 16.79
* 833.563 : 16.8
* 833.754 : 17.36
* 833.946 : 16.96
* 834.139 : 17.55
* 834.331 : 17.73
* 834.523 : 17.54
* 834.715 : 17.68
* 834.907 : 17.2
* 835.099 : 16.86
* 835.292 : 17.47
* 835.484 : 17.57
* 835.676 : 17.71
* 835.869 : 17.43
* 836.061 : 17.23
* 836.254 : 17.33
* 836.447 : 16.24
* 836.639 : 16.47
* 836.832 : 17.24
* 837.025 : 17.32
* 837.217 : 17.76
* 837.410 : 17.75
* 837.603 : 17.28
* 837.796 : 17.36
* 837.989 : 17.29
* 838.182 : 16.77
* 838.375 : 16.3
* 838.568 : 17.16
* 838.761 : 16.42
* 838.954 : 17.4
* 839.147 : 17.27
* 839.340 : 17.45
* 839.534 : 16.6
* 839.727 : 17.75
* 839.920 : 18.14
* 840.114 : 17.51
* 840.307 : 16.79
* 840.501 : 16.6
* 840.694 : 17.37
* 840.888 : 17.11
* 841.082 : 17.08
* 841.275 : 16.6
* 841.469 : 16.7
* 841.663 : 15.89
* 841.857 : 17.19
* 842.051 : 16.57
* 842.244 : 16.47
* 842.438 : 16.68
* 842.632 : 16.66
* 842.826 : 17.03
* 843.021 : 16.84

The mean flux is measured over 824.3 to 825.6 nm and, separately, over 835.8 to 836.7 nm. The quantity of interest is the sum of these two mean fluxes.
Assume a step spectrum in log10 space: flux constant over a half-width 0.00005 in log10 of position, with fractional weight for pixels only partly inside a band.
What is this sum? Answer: 34.5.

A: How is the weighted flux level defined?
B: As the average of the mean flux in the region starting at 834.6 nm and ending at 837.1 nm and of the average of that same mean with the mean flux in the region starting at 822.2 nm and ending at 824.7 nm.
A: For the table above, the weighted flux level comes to 17.3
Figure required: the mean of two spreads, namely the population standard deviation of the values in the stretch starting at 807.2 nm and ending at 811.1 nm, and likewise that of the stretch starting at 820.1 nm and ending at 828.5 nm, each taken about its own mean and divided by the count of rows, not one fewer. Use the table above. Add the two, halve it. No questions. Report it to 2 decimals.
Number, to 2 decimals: 0.37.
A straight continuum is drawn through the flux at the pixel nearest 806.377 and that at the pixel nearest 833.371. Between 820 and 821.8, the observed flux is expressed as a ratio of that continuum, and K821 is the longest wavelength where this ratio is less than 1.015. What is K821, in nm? 821.369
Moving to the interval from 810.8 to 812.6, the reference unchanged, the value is 812.528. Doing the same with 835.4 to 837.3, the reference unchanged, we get 836.639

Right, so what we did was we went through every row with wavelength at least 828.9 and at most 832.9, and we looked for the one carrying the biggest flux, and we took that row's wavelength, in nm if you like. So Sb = 832.412 nm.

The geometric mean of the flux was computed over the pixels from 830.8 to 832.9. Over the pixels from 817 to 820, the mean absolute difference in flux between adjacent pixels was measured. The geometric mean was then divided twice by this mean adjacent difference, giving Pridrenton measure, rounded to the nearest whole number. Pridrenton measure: 62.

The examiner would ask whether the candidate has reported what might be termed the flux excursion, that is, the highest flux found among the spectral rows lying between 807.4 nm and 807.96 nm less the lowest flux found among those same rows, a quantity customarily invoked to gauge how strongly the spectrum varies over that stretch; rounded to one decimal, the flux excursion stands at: 0.5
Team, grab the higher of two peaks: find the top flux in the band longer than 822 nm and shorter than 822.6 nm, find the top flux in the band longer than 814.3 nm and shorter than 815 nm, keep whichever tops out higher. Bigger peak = 18.3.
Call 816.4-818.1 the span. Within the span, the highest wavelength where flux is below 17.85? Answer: 817.972 nm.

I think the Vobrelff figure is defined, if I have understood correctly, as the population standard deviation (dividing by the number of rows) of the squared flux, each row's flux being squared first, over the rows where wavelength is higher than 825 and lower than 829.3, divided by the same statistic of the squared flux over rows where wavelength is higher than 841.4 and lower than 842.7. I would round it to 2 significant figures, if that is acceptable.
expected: 1.1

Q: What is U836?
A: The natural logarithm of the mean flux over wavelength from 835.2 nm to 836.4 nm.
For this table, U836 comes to 2.86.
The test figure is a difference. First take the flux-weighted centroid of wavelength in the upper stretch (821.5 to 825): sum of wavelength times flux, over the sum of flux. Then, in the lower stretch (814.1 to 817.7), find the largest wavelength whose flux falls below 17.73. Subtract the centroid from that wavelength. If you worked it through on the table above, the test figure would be -6.61 nm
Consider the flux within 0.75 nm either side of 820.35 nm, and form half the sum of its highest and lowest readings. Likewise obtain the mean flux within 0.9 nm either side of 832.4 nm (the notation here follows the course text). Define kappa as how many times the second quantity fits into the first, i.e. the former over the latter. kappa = 1.023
